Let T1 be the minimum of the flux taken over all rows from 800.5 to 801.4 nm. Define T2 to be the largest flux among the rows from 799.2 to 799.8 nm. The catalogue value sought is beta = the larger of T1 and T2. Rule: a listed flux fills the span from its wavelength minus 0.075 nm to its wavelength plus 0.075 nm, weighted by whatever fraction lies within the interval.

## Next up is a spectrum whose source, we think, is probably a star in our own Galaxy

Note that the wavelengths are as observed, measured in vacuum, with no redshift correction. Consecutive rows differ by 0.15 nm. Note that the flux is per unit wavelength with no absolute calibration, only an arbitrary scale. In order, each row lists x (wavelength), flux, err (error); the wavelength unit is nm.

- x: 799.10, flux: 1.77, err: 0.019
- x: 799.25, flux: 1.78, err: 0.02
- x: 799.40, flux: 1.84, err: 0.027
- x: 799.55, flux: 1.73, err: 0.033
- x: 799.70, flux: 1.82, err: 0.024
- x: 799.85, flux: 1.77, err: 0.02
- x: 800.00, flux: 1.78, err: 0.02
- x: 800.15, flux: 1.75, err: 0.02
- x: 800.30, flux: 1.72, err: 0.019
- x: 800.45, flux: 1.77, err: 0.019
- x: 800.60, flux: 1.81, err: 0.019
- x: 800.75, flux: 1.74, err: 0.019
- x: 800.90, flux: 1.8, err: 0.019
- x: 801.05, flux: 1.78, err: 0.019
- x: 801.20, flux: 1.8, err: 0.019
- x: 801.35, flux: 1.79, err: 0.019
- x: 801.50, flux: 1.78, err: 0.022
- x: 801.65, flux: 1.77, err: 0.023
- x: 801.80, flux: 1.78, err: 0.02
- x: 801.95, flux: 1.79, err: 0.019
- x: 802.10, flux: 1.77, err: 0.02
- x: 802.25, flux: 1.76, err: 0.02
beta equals 1.84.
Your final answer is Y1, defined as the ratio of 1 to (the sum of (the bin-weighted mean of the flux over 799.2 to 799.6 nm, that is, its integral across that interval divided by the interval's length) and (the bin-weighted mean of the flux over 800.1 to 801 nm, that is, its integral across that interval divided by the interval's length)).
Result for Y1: 0.281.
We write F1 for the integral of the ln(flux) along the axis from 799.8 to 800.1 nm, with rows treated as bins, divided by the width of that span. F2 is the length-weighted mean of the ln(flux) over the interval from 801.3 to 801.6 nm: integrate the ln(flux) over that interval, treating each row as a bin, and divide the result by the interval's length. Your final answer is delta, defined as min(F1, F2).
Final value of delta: 0.573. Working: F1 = 0.573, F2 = 0.578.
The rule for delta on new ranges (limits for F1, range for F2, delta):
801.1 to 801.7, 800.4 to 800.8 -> 0.574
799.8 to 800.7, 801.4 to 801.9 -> 0.568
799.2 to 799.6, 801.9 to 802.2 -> 0.575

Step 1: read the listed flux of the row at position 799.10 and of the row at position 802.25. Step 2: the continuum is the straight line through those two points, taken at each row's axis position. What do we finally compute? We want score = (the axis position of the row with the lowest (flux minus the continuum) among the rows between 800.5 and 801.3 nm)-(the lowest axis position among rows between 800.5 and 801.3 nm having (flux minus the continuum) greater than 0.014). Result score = 0.15 nm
